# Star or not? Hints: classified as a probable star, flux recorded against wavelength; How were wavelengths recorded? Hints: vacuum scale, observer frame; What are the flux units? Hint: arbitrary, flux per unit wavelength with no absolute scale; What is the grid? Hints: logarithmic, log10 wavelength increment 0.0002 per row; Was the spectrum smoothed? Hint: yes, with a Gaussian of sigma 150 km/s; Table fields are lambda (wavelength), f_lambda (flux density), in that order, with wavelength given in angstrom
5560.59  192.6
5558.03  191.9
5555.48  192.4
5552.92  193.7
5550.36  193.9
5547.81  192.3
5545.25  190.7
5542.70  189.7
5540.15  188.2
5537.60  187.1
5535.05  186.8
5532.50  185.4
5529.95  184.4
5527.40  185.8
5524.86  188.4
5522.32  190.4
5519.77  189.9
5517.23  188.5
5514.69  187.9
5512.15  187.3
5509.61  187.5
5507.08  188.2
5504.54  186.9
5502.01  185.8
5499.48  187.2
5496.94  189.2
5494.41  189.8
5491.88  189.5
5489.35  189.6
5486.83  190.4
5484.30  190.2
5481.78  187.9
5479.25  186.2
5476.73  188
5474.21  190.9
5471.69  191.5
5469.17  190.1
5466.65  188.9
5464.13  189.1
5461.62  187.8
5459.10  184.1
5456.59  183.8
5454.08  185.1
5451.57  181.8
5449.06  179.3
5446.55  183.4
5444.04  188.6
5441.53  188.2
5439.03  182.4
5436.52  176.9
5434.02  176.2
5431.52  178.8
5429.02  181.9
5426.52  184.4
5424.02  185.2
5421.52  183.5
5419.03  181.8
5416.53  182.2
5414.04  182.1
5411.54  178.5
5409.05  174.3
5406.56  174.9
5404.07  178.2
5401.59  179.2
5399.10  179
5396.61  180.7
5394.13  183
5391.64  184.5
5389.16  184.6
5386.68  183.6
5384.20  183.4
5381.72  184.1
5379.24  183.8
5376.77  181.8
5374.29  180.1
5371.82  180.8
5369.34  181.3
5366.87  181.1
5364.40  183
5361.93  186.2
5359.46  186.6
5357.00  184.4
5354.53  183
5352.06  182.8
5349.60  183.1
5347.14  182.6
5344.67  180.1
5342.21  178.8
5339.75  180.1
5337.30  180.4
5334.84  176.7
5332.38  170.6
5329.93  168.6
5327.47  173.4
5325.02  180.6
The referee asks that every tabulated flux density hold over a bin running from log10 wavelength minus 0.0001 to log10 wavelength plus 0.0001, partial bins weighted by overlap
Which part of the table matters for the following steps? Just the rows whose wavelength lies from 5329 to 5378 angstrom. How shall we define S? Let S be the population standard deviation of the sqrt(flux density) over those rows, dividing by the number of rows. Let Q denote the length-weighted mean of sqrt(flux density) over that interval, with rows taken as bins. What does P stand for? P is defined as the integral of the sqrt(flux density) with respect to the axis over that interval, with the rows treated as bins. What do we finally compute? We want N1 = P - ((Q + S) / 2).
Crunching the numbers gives 652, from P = 659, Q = 13.4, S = 0.162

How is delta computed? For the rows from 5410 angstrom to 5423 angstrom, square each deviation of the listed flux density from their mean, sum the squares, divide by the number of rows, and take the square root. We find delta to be 1.7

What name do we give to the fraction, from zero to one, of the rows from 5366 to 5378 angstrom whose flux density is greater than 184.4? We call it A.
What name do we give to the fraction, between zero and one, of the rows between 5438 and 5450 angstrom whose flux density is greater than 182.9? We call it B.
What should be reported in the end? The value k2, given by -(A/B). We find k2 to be 0.0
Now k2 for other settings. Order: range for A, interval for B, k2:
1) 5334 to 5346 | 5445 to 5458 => 0.0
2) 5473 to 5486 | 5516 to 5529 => -1.0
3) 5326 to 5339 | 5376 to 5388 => 0.0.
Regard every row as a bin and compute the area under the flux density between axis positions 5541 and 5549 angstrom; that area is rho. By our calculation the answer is 1526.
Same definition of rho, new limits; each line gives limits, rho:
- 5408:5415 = 1247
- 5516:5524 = 1516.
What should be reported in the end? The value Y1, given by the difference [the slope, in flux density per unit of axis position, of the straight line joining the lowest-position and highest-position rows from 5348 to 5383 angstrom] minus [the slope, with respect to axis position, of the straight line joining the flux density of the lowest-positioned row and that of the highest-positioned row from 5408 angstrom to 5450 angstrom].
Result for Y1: -0.094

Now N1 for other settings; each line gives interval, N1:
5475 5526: 693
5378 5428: 667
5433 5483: 674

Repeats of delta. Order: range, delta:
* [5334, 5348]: 1.8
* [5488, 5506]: 1.5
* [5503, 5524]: 1.2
